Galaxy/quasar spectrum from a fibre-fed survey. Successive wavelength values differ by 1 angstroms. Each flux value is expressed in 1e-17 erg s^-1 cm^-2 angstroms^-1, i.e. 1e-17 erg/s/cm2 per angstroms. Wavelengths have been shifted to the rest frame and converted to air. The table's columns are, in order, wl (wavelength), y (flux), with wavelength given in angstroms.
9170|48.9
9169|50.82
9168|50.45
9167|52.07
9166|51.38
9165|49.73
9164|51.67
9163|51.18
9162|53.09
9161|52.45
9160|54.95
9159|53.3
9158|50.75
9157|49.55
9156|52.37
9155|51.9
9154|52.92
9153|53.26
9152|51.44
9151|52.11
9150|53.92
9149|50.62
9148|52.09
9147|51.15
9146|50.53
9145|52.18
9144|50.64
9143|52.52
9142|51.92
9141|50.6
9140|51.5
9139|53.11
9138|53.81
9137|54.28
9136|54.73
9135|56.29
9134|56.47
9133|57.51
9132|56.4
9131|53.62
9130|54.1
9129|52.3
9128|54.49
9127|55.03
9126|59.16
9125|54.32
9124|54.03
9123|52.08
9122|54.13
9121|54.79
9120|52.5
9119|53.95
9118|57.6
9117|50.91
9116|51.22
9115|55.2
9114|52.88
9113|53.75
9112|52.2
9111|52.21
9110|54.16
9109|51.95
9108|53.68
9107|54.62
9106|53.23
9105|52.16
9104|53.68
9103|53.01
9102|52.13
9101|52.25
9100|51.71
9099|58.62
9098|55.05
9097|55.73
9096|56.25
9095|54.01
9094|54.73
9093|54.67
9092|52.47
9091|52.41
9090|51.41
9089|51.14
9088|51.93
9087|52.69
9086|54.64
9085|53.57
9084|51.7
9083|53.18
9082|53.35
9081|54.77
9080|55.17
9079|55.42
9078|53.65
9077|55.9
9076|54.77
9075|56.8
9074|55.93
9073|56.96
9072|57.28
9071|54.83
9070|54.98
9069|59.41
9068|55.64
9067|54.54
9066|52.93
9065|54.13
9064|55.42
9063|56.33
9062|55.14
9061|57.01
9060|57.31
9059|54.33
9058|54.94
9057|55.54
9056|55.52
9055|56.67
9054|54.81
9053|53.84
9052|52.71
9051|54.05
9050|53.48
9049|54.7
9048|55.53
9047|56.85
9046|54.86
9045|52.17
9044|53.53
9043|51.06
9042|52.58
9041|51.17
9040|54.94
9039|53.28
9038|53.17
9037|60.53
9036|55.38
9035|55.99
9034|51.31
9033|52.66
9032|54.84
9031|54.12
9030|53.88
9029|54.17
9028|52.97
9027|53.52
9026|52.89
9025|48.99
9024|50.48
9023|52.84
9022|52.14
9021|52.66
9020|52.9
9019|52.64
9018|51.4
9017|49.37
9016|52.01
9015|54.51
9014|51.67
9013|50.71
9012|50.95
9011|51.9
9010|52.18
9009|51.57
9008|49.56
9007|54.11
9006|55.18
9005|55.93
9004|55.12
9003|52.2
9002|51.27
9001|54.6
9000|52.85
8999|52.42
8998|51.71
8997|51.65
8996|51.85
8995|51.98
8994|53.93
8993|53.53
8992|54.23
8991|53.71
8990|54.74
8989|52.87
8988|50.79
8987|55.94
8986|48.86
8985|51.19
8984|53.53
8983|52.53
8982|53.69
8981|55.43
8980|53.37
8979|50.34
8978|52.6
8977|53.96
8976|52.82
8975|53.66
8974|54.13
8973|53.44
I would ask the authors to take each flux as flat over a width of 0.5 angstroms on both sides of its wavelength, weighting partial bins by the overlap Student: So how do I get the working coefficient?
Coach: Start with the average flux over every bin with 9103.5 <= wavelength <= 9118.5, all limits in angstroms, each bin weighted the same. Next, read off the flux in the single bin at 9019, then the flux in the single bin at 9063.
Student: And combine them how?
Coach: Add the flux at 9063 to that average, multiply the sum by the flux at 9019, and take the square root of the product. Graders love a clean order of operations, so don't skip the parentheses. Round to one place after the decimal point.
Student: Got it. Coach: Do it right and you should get 76.0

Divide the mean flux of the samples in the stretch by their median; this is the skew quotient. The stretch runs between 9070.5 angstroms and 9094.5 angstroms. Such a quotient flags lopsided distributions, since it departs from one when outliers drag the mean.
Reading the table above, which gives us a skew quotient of 0.99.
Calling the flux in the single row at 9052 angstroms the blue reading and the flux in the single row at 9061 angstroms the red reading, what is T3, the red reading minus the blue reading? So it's 4.3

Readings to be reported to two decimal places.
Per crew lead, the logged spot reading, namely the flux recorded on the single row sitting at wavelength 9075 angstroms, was 56.80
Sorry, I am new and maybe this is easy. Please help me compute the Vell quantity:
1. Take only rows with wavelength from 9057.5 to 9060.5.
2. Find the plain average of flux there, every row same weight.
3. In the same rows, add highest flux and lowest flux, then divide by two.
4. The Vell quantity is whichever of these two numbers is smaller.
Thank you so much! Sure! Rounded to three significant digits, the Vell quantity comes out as 55.5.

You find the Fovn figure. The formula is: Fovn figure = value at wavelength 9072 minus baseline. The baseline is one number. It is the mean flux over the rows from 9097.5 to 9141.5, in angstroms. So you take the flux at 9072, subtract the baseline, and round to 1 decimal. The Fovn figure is 3.4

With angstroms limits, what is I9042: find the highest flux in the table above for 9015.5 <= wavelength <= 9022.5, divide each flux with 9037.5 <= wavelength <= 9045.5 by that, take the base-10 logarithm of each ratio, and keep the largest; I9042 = 0.016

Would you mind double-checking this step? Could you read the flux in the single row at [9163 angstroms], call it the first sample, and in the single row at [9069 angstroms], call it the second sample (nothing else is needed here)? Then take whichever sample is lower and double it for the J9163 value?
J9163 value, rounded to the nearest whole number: 102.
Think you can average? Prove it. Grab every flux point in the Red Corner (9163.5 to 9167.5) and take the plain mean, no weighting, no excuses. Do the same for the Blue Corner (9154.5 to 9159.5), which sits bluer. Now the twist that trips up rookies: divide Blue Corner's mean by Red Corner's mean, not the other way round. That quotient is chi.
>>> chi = 1.01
